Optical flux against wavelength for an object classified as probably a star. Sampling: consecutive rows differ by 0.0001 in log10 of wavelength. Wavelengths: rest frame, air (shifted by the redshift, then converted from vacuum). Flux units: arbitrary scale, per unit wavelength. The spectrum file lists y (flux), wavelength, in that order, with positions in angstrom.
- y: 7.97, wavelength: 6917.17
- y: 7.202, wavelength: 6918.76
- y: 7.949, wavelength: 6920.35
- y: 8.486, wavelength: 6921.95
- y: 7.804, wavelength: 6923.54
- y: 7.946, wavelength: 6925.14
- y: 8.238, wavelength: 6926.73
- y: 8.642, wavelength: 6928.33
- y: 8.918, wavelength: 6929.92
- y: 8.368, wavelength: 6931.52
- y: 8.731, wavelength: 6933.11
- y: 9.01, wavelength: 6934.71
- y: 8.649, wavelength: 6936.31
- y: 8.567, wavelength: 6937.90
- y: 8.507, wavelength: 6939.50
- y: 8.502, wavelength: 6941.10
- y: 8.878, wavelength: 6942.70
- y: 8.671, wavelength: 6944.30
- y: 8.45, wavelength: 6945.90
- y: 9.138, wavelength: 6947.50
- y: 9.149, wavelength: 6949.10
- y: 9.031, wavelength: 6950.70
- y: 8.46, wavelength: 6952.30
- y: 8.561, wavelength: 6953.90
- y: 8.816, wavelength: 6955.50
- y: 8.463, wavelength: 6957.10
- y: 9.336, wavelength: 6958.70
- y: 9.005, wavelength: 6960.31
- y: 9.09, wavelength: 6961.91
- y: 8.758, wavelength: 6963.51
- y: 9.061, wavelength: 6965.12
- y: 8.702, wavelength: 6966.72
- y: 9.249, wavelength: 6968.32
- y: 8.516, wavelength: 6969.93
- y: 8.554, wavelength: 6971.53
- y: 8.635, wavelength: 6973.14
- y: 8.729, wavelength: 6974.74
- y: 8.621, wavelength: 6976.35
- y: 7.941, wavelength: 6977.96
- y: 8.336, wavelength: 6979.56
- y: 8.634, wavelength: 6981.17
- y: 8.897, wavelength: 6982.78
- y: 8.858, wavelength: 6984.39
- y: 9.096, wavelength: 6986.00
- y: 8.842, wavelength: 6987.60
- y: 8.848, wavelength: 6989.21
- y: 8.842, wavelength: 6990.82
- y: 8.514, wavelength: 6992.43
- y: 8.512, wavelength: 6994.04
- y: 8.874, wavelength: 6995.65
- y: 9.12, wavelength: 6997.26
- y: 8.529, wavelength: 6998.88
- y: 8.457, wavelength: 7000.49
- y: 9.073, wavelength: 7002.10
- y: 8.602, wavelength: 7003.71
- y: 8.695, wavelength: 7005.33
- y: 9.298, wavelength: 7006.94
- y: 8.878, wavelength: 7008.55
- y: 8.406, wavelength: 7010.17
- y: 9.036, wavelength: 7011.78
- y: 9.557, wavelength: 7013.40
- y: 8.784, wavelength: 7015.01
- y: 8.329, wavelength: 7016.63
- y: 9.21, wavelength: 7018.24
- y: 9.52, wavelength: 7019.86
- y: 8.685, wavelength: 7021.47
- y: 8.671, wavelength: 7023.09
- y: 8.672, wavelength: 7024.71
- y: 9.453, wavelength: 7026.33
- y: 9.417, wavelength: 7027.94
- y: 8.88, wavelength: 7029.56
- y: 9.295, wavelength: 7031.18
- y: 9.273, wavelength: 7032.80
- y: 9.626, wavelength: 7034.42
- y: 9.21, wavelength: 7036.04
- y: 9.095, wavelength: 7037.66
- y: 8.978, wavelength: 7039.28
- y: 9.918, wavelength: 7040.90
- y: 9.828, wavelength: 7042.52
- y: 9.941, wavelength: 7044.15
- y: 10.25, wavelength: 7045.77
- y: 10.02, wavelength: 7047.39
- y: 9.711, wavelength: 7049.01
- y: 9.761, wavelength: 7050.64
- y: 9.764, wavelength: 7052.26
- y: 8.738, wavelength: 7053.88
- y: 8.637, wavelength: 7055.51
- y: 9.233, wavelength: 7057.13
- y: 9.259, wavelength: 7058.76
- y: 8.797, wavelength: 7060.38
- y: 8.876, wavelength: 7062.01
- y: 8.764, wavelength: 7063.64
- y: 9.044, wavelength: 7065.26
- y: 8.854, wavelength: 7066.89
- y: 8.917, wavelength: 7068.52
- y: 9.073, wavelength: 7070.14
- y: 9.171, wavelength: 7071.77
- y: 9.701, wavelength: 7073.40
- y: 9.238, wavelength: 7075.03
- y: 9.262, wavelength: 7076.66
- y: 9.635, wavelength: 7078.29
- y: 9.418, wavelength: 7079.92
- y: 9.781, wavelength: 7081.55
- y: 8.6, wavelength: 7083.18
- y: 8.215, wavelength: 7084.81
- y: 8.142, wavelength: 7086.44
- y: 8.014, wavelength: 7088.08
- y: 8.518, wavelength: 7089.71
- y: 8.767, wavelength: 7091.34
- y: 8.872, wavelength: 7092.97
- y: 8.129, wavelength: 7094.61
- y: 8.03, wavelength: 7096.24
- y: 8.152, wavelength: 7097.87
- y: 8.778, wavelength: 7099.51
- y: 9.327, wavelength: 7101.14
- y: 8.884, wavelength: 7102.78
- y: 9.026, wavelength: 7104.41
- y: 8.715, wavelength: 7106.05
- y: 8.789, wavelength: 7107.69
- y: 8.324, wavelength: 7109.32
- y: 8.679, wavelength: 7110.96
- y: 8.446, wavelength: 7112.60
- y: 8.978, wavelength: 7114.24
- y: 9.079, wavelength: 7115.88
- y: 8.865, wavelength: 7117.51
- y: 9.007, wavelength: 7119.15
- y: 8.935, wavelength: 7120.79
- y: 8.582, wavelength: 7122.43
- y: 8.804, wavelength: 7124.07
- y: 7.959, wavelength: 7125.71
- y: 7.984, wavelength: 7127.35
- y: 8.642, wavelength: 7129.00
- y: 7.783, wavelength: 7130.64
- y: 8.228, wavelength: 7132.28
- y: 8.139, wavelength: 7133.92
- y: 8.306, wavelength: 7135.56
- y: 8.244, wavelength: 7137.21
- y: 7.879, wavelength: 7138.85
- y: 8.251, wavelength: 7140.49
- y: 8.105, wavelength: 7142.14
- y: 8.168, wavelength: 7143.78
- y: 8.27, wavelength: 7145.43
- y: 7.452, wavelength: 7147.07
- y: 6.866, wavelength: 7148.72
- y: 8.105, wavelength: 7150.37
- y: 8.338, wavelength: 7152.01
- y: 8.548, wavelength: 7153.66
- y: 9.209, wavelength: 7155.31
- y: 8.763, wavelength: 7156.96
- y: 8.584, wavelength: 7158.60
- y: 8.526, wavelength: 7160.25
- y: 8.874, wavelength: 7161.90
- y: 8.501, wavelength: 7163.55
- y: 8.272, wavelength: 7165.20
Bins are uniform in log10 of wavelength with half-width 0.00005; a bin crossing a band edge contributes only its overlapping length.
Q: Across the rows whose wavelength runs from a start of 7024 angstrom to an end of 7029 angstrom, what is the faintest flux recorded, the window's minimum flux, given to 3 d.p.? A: 8.672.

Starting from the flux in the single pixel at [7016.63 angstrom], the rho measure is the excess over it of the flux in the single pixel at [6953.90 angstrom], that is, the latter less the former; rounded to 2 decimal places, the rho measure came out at 0.23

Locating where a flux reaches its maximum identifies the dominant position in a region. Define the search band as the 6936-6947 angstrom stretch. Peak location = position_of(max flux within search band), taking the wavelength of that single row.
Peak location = 6942.70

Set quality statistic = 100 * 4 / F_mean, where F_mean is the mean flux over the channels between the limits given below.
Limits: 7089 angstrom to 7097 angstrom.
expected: 47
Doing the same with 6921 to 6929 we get 49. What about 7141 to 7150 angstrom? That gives 51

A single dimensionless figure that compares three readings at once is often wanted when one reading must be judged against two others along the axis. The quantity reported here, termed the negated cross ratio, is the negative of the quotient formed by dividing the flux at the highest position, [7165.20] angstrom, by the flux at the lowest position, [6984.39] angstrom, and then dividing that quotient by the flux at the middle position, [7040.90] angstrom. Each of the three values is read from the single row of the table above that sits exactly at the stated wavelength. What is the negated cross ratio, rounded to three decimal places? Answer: -0.094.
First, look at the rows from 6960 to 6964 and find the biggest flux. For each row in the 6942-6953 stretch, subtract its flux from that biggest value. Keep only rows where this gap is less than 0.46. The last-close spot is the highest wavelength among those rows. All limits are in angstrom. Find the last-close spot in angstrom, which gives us 6950.70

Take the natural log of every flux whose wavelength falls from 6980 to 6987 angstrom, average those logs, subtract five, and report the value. -2.82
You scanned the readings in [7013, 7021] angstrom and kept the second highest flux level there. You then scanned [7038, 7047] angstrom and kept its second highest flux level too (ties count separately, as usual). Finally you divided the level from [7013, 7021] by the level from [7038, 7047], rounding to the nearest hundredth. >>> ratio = 0.96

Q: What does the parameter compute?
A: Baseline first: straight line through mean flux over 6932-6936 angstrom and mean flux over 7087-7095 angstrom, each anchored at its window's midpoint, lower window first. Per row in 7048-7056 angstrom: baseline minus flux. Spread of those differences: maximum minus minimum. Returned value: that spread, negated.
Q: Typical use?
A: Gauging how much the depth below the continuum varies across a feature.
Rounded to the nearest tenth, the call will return -1.1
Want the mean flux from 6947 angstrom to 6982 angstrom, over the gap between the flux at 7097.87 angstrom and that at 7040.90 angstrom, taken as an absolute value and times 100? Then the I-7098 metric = 496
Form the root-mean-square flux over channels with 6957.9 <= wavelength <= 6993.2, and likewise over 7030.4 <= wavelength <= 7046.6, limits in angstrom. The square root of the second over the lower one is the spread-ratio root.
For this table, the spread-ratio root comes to 1.04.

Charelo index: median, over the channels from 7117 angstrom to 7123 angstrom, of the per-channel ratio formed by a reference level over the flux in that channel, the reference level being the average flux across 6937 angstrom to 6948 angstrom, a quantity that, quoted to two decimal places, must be 0.97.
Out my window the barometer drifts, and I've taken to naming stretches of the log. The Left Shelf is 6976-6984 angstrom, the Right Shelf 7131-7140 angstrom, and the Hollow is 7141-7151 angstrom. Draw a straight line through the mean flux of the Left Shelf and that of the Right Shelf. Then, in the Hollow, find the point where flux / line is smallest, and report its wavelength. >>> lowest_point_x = 7148.72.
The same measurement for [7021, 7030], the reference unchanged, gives 7023.09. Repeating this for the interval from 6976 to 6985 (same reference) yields 6977.96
